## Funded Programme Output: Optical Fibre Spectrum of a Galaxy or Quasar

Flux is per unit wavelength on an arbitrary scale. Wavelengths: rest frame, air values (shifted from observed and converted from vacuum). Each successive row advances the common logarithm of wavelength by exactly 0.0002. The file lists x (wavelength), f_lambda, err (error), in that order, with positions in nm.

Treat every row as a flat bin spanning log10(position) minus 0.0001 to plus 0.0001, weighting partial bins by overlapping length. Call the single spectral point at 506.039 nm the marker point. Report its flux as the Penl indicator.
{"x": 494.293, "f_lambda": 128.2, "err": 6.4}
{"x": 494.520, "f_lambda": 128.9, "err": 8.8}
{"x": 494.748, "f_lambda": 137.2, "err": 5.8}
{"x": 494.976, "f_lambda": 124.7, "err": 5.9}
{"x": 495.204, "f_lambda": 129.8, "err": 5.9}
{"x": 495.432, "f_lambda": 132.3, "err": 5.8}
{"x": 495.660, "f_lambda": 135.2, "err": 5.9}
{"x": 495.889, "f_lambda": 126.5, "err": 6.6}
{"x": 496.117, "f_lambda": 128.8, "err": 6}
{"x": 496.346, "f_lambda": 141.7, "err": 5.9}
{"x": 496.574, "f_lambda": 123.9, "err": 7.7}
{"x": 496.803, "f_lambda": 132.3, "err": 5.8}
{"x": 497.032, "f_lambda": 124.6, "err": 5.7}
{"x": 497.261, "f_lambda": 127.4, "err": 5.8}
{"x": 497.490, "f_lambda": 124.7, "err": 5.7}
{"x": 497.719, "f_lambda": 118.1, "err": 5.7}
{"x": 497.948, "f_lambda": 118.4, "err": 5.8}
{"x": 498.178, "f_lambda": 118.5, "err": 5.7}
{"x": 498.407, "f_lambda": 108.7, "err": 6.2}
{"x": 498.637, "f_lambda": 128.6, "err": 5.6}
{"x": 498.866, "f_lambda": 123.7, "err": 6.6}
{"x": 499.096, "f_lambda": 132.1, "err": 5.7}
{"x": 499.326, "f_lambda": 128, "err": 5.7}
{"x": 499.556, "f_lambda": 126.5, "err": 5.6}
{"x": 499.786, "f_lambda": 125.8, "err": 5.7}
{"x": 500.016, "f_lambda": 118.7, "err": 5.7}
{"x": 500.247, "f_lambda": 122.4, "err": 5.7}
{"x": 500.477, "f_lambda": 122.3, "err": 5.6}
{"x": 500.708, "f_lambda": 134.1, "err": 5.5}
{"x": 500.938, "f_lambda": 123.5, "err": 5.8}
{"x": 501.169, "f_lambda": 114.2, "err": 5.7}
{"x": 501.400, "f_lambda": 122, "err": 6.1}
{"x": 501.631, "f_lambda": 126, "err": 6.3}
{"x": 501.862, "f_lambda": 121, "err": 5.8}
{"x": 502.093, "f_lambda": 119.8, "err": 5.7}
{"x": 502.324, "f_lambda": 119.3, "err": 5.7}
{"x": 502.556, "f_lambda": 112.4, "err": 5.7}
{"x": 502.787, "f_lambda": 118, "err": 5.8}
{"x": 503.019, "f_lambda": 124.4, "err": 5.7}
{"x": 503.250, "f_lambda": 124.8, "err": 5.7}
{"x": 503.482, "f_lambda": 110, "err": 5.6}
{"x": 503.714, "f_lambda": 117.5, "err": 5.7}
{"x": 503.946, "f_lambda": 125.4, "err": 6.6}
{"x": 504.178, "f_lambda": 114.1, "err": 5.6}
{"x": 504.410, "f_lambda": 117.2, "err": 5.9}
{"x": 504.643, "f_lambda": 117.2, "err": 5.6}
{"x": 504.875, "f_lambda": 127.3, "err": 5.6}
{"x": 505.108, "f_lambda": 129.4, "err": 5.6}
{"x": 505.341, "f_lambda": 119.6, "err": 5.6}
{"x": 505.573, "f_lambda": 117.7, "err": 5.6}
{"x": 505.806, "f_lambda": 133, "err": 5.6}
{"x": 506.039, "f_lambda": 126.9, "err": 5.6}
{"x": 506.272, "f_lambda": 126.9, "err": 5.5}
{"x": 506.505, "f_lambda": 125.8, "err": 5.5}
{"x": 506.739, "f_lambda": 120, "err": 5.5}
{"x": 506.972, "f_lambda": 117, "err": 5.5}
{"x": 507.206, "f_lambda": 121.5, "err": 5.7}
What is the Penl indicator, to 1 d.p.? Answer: 126.9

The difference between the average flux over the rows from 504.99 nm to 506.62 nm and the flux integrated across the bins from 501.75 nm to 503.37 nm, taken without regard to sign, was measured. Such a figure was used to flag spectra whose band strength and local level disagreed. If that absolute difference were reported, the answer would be 69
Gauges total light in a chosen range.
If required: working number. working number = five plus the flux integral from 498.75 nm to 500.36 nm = 207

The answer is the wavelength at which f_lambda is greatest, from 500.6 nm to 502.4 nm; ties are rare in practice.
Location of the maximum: 500.708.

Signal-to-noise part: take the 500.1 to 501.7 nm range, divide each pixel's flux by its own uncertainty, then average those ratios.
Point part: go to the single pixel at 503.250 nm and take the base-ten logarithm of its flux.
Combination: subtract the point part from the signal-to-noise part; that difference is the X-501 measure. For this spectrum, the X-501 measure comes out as 19.2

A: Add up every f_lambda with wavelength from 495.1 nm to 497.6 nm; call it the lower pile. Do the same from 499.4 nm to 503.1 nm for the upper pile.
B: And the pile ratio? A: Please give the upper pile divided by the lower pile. 1.4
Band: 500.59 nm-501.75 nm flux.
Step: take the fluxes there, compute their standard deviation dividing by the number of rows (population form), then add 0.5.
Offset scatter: 6.9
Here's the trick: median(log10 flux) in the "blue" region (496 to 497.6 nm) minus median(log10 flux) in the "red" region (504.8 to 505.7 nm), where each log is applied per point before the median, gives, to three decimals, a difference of 0.014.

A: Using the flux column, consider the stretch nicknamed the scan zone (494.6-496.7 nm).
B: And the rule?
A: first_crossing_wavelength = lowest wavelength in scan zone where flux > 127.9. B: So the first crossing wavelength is 494.748 nm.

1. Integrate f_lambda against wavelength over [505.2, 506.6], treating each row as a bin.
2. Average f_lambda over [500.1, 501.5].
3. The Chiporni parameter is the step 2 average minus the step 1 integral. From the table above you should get -52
